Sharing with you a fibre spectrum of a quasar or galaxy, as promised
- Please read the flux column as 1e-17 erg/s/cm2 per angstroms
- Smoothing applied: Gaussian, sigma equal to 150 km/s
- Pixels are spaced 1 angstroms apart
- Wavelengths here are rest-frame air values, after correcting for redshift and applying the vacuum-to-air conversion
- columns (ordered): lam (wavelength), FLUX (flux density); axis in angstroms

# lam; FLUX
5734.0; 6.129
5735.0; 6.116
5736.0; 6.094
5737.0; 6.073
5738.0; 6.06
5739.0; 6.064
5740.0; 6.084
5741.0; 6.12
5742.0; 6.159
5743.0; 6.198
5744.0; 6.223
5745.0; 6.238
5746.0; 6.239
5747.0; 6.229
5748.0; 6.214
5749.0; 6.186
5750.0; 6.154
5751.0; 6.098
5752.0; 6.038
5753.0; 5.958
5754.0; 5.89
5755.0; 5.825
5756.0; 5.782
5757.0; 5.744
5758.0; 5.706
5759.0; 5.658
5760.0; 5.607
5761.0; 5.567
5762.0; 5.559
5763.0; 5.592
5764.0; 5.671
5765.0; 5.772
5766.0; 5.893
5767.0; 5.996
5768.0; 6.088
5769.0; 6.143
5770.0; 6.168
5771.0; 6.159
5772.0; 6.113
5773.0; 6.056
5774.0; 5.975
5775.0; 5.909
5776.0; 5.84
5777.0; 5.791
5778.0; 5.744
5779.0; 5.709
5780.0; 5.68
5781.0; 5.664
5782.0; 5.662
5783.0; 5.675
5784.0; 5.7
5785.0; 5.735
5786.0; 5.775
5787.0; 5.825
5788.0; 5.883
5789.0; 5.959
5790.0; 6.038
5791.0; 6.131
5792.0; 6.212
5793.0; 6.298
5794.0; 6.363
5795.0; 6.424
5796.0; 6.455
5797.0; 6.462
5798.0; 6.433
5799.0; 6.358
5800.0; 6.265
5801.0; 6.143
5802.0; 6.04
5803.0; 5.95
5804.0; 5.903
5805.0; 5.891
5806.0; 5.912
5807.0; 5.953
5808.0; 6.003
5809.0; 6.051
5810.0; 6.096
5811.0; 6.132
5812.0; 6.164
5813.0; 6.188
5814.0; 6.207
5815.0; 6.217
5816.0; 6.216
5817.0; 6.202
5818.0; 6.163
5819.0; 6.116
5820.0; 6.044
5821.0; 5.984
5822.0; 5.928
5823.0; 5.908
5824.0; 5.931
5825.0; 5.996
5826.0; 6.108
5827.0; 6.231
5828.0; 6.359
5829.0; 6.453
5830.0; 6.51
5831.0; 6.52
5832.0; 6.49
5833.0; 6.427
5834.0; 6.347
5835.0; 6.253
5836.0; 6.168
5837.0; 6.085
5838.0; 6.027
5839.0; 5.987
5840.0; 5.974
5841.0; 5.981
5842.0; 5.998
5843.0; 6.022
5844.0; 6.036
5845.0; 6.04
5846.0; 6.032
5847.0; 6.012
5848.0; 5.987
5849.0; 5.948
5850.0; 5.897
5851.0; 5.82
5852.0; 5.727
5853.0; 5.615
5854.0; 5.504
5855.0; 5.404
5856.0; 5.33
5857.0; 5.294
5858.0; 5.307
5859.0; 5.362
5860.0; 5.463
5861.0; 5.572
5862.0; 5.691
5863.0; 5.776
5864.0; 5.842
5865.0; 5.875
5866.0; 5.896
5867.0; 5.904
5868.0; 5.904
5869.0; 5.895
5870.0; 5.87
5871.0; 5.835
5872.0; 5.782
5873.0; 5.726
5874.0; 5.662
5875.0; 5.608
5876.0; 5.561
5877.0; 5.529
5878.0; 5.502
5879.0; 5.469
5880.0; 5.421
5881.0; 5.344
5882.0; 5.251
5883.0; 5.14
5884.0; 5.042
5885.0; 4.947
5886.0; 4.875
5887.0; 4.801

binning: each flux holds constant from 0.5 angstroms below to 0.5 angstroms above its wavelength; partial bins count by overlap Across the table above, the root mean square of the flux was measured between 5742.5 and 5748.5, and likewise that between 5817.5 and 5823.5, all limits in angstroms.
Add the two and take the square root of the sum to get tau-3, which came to 3.50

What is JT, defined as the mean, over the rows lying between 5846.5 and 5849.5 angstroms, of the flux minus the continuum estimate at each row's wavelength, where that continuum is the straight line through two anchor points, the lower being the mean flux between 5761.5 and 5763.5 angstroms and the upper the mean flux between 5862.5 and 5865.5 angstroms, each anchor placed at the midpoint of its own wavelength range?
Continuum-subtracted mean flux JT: 0.19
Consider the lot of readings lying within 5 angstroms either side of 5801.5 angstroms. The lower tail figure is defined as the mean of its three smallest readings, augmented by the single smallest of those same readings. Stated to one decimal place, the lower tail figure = 11.8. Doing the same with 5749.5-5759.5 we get 11.4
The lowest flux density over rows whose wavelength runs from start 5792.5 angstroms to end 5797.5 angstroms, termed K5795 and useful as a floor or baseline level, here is 6.298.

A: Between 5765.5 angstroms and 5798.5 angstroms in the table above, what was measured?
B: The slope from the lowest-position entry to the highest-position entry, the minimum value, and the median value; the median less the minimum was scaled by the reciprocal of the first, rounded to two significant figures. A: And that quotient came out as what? 19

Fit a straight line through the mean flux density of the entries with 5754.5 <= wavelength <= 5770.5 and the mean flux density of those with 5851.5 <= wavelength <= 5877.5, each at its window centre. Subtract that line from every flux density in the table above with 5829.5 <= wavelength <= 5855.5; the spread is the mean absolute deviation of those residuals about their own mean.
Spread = 0.190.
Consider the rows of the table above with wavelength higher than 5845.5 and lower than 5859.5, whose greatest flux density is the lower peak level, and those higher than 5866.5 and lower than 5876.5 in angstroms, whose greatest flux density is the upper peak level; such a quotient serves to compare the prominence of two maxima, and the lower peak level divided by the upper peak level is 1.02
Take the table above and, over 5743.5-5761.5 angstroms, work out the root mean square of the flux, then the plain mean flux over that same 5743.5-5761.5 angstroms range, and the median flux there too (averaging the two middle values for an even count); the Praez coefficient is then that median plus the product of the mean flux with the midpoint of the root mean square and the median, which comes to 41.7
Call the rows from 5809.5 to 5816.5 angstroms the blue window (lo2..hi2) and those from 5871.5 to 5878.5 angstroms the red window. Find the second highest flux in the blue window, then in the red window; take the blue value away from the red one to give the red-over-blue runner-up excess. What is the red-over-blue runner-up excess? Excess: -0.49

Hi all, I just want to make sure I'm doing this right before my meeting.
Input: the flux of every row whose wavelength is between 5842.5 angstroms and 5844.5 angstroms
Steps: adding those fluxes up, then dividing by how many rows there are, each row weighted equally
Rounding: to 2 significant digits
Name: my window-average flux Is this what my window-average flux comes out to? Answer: 6.0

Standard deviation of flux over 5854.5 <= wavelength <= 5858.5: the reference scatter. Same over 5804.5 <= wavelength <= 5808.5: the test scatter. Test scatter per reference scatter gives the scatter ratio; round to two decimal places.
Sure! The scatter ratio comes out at 1.01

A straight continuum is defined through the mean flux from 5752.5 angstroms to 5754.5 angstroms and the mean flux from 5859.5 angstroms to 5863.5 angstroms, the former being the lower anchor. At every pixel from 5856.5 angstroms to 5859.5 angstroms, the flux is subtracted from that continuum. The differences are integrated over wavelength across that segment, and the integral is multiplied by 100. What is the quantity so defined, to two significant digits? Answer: 94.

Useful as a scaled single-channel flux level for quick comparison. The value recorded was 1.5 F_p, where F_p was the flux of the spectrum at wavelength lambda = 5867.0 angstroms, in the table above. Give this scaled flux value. 8.9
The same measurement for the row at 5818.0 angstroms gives 9.2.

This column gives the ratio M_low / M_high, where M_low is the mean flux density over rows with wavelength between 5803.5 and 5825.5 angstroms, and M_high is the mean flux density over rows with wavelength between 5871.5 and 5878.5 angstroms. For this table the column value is 1.08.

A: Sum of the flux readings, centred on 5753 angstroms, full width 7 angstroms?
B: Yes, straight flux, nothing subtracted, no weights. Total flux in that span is 42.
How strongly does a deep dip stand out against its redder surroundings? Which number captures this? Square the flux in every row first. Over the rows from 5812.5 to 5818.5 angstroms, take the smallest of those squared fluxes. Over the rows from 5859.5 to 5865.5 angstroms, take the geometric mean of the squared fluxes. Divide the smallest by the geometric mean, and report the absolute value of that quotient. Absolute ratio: 1.17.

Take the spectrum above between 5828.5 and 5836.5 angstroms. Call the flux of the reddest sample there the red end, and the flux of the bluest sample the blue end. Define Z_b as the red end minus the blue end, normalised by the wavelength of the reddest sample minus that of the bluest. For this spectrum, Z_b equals -0.041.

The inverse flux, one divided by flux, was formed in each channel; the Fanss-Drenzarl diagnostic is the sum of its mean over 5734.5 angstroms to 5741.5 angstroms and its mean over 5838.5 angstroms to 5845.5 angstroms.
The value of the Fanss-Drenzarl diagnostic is 0.331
